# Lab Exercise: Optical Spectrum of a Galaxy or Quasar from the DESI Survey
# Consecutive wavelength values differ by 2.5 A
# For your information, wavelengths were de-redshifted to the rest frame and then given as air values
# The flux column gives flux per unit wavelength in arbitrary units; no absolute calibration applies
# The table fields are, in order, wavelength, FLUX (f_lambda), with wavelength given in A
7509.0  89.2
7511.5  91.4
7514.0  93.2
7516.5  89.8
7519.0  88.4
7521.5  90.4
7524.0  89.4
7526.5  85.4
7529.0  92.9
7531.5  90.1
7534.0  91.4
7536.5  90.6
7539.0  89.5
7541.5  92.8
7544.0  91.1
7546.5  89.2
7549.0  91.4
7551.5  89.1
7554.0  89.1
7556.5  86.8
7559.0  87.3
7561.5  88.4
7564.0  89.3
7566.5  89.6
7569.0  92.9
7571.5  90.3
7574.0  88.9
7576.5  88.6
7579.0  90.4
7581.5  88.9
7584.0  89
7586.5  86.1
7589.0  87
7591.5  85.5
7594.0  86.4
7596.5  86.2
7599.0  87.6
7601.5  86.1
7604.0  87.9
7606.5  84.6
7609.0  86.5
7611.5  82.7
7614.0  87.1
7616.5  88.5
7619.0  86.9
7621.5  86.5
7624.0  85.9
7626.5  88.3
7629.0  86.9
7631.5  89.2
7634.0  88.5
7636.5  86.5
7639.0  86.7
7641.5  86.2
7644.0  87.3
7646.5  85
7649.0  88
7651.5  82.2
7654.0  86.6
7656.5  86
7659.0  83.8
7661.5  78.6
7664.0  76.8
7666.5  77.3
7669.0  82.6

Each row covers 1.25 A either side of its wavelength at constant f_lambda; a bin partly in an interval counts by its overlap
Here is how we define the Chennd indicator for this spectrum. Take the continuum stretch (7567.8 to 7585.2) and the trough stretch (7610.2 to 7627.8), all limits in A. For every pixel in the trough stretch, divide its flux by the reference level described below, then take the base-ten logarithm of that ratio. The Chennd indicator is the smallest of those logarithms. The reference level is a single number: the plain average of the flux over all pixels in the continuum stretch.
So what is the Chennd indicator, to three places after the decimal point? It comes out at -0.036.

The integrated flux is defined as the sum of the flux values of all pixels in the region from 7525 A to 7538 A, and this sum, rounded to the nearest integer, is 450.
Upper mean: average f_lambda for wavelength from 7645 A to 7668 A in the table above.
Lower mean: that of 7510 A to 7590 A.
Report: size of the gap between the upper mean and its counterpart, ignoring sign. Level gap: 6.9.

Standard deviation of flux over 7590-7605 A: 0.9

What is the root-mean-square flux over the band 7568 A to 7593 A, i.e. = 89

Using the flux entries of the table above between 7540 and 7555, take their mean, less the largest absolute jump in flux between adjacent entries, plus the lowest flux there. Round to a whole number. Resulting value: 177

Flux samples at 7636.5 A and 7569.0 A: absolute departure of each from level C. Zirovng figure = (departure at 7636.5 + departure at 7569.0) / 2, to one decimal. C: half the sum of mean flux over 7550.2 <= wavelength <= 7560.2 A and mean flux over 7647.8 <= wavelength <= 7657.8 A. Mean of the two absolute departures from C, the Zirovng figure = 3.2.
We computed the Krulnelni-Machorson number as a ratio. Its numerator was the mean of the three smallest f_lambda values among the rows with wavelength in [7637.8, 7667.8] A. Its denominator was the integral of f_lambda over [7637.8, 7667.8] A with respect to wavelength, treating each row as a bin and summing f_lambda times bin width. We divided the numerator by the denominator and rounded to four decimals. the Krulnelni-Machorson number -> 0.0309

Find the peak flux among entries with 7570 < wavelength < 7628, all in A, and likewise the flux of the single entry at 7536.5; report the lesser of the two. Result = 90.4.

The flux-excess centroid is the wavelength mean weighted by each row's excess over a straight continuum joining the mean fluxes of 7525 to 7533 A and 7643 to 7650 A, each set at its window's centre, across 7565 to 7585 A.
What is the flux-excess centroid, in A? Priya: 7573.1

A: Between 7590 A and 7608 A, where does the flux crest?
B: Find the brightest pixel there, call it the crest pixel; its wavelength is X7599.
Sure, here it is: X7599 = 7604.0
